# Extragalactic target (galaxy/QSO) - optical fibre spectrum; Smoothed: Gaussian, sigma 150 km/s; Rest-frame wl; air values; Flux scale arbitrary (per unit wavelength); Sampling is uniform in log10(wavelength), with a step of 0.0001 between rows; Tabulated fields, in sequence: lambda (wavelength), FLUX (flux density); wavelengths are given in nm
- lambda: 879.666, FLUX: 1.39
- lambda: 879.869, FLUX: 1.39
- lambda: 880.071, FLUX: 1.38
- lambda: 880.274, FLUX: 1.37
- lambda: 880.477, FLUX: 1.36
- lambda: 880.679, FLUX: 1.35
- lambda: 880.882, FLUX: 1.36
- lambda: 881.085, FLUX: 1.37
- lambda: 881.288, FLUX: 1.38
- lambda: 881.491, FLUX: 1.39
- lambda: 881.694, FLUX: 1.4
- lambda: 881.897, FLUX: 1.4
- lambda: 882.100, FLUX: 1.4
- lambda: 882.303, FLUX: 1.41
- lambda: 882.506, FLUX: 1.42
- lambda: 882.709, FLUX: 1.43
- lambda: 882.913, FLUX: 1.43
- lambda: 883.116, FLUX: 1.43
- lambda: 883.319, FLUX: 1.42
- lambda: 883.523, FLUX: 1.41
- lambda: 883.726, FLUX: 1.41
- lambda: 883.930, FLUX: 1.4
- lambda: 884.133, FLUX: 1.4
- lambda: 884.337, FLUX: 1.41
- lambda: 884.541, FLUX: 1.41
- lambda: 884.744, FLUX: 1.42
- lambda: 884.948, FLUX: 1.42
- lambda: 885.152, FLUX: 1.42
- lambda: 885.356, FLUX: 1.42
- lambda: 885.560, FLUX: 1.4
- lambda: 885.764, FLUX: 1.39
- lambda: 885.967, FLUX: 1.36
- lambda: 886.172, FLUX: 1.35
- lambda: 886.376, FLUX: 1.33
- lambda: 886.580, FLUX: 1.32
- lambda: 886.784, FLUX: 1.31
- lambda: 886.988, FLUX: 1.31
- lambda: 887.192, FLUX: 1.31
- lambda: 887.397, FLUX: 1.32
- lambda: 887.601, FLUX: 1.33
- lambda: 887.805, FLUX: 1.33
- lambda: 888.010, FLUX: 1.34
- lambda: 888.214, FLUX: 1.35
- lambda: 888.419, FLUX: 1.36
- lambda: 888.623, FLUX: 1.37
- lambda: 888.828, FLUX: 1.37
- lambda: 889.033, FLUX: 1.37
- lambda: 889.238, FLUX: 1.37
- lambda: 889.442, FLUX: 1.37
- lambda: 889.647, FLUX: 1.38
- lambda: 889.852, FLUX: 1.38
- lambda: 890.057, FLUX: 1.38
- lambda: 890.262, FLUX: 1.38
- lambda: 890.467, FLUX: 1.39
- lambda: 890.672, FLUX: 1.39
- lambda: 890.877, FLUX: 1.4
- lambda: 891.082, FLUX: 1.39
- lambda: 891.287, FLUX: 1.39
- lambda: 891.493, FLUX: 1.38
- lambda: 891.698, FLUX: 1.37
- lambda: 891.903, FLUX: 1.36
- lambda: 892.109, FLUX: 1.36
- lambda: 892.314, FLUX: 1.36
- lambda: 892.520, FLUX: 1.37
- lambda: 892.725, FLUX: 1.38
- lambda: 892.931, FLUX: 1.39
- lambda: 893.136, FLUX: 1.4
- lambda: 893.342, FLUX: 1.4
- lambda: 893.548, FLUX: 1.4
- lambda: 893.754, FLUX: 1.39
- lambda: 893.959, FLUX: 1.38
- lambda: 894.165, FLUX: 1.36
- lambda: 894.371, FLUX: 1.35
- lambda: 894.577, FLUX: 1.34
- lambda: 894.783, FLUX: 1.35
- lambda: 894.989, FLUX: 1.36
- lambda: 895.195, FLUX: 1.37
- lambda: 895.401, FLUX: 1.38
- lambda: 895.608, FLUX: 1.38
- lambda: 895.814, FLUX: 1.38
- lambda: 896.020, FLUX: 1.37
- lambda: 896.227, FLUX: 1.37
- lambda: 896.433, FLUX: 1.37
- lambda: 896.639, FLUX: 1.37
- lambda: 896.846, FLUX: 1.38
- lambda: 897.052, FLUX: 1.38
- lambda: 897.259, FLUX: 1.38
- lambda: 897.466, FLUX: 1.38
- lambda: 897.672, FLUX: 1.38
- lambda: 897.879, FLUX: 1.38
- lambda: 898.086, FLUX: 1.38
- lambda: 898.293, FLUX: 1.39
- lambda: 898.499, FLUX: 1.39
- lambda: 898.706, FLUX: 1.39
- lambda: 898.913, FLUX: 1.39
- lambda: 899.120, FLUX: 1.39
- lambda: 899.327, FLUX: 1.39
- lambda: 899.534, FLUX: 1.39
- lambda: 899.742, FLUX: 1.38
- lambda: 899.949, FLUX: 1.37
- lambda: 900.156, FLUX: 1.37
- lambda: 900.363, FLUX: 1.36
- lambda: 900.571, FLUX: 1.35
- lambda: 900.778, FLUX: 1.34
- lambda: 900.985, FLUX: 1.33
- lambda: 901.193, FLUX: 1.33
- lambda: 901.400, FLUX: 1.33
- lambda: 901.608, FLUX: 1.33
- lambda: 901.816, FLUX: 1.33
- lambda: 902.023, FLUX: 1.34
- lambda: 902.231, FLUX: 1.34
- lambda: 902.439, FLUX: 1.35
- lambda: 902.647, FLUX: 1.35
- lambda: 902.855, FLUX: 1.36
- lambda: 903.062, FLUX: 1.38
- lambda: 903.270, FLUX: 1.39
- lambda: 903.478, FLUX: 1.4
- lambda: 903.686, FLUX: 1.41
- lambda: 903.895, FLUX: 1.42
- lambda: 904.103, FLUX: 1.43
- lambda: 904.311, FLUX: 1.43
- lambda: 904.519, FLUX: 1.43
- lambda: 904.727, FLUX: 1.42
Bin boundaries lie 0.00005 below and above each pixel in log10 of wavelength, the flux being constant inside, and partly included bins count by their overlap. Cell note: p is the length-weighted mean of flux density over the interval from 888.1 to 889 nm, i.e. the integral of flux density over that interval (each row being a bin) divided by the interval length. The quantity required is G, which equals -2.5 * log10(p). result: -0.336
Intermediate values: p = 1.36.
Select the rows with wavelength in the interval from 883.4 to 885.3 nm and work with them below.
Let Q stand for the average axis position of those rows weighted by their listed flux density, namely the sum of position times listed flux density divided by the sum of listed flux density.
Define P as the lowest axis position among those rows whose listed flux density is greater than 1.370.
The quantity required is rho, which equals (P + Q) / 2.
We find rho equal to 883.93 nm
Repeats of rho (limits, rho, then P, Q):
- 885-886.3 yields 885.40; 885.152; 885.66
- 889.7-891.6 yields 890.26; 889.852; 890.67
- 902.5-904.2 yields 903.22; 903.062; 903.38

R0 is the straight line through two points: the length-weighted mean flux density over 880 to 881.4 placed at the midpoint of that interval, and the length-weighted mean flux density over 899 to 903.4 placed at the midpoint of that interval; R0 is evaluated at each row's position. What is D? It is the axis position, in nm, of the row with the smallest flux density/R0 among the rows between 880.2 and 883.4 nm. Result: 880.679 nm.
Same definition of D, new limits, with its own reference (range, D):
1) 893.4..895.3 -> 894.577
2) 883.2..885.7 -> 883.930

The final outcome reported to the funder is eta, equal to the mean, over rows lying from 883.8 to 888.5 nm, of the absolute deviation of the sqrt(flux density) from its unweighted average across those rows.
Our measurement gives 0.016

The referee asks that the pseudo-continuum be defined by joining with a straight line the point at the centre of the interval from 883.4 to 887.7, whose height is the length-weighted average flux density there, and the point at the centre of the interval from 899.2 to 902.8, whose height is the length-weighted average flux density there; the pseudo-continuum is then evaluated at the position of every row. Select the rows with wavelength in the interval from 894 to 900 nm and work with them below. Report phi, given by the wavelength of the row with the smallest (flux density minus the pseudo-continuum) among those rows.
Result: 894.577 nm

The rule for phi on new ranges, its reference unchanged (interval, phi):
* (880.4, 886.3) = 880.679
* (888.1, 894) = 888.214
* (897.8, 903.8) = 900.985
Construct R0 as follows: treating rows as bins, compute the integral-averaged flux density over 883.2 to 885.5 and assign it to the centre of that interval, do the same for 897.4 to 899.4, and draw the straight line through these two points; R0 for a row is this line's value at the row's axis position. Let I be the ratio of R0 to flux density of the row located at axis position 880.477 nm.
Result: 1.04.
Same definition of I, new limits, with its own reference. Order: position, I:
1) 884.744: 0.99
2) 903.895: 0.97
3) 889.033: 1.02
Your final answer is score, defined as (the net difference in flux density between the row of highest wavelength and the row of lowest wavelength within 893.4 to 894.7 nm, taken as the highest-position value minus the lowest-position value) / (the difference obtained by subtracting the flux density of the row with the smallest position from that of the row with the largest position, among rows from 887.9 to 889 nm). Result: -2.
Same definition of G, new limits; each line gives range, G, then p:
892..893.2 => -0.346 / 1.38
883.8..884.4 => -0.367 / 1.40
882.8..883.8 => -0.381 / 1.42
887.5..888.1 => -0.312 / 1.33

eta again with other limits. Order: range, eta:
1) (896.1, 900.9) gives 0.004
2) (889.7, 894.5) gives 0.005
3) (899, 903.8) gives 0.010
